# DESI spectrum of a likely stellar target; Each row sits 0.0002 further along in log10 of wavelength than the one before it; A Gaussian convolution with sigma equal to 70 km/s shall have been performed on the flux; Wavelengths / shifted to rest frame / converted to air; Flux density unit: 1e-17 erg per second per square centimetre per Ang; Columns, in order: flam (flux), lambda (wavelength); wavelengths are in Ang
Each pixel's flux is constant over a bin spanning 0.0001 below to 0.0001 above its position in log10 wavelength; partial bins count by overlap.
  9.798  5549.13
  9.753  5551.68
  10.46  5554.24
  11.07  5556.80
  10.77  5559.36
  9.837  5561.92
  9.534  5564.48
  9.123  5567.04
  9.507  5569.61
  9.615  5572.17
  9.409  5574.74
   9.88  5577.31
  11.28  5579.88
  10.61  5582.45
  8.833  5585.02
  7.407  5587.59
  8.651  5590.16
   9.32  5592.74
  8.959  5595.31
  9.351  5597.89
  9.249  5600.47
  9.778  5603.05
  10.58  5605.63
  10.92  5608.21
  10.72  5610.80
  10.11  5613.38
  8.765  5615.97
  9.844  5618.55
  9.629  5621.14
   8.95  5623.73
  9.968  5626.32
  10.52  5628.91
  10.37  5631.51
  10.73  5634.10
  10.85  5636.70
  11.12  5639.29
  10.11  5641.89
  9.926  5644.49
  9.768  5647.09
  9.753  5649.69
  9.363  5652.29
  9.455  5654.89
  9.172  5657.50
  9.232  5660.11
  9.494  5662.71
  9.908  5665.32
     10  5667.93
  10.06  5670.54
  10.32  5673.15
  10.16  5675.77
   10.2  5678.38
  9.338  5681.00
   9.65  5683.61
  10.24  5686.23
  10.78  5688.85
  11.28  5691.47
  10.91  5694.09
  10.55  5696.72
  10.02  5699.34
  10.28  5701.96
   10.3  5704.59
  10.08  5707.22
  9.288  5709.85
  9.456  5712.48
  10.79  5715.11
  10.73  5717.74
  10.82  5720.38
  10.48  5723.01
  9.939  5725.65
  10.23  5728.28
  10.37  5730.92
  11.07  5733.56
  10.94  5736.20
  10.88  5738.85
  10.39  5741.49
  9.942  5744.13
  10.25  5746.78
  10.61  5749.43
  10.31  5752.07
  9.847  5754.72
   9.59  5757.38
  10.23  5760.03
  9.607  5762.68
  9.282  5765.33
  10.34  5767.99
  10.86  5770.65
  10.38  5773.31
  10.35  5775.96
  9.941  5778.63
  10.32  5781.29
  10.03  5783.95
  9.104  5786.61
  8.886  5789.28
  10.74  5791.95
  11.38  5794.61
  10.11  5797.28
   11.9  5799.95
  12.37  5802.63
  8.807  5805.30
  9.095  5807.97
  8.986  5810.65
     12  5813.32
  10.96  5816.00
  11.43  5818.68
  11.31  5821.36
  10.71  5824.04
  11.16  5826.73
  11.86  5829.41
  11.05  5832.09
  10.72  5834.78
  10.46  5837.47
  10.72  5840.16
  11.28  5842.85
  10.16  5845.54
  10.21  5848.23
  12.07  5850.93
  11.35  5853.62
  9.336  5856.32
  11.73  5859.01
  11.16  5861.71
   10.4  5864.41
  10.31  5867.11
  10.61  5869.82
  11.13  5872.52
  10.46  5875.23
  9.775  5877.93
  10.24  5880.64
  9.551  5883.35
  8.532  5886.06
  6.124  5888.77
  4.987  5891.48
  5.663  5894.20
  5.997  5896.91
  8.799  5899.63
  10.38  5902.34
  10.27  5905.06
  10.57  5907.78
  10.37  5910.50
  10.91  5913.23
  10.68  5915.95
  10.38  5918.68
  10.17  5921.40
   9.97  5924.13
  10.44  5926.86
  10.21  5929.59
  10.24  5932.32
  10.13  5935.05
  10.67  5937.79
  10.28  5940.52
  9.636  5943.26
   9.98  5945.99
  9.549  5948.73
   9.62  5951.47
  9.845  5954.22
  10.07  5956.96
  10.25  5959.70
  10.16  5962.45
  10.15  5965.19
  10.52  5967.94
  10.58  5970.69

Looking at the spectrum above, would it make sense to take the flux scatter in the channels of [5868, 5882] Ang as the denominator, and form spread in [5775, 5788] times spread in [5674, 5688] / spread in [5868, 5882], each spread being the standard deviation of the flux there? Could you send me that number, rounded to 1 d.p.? 0.4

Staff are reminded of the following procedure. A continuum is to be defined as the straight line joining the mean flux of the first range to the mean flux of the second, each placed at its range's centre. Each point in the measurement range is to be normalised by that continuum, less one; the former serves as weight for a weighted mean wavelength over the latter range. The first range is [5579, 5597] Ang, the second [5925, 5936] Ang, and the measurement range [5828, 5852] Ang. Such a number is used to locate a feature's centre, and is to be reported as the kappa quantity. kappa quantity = 5839.4 Ang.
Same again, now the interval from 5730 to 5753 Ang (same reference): 5739.9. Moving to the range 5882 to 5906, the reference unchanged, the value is 5892.3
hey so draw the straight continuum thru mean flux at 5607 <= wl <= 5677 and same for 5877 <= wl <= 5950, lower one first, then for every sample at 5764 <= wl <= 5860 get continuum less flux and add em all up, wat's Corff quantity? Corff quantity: -34.7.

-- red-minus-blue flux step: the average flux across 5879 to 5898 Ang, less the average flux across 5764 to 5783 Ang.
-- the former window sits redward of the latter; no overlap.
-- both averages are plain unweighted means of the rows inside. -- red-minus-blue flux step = -2.9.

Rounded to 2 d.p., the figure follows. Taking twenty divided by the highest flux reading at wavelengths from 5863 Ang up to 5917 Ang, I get 1.80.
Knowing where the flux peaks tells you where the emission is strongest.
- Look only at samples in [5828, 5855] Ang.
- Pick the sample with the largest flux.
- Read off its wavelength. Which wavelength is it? 5850.93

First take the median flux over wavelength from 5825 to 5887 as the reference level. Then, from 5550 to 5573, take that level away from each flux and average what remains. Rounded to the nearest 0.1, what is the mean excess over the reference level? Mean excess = -0.6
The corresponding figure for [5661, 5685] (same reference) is -0.7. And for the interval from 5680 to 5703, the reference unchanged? -0.3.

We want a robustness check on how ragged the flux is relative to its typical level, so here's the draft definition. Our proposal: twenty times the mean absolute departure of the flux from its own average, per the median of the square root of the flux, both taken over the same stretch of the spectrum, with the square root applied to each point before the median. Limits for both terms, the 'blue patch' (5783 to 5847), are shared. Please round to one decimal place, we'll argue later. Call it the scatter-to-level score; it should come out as 5.1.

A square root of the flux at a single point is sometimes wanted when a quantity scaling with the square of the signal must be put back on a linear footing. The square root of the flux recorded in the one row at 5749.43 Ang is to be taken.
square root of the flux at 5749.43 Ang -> 3.26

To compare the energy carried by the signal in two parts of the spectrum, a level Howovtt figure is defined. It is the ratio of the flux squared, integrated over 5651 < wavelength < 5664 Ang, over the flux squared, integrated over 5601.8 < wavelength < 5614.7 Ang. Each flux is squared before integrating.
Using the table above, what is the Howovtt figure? 0.81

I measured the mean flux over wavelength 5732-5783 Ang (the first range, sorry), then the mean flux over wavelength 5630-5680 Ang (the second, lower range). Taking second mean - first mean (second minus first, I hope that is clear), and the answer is -0.3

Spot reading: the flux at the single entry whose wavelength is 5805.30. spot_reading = 8.807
